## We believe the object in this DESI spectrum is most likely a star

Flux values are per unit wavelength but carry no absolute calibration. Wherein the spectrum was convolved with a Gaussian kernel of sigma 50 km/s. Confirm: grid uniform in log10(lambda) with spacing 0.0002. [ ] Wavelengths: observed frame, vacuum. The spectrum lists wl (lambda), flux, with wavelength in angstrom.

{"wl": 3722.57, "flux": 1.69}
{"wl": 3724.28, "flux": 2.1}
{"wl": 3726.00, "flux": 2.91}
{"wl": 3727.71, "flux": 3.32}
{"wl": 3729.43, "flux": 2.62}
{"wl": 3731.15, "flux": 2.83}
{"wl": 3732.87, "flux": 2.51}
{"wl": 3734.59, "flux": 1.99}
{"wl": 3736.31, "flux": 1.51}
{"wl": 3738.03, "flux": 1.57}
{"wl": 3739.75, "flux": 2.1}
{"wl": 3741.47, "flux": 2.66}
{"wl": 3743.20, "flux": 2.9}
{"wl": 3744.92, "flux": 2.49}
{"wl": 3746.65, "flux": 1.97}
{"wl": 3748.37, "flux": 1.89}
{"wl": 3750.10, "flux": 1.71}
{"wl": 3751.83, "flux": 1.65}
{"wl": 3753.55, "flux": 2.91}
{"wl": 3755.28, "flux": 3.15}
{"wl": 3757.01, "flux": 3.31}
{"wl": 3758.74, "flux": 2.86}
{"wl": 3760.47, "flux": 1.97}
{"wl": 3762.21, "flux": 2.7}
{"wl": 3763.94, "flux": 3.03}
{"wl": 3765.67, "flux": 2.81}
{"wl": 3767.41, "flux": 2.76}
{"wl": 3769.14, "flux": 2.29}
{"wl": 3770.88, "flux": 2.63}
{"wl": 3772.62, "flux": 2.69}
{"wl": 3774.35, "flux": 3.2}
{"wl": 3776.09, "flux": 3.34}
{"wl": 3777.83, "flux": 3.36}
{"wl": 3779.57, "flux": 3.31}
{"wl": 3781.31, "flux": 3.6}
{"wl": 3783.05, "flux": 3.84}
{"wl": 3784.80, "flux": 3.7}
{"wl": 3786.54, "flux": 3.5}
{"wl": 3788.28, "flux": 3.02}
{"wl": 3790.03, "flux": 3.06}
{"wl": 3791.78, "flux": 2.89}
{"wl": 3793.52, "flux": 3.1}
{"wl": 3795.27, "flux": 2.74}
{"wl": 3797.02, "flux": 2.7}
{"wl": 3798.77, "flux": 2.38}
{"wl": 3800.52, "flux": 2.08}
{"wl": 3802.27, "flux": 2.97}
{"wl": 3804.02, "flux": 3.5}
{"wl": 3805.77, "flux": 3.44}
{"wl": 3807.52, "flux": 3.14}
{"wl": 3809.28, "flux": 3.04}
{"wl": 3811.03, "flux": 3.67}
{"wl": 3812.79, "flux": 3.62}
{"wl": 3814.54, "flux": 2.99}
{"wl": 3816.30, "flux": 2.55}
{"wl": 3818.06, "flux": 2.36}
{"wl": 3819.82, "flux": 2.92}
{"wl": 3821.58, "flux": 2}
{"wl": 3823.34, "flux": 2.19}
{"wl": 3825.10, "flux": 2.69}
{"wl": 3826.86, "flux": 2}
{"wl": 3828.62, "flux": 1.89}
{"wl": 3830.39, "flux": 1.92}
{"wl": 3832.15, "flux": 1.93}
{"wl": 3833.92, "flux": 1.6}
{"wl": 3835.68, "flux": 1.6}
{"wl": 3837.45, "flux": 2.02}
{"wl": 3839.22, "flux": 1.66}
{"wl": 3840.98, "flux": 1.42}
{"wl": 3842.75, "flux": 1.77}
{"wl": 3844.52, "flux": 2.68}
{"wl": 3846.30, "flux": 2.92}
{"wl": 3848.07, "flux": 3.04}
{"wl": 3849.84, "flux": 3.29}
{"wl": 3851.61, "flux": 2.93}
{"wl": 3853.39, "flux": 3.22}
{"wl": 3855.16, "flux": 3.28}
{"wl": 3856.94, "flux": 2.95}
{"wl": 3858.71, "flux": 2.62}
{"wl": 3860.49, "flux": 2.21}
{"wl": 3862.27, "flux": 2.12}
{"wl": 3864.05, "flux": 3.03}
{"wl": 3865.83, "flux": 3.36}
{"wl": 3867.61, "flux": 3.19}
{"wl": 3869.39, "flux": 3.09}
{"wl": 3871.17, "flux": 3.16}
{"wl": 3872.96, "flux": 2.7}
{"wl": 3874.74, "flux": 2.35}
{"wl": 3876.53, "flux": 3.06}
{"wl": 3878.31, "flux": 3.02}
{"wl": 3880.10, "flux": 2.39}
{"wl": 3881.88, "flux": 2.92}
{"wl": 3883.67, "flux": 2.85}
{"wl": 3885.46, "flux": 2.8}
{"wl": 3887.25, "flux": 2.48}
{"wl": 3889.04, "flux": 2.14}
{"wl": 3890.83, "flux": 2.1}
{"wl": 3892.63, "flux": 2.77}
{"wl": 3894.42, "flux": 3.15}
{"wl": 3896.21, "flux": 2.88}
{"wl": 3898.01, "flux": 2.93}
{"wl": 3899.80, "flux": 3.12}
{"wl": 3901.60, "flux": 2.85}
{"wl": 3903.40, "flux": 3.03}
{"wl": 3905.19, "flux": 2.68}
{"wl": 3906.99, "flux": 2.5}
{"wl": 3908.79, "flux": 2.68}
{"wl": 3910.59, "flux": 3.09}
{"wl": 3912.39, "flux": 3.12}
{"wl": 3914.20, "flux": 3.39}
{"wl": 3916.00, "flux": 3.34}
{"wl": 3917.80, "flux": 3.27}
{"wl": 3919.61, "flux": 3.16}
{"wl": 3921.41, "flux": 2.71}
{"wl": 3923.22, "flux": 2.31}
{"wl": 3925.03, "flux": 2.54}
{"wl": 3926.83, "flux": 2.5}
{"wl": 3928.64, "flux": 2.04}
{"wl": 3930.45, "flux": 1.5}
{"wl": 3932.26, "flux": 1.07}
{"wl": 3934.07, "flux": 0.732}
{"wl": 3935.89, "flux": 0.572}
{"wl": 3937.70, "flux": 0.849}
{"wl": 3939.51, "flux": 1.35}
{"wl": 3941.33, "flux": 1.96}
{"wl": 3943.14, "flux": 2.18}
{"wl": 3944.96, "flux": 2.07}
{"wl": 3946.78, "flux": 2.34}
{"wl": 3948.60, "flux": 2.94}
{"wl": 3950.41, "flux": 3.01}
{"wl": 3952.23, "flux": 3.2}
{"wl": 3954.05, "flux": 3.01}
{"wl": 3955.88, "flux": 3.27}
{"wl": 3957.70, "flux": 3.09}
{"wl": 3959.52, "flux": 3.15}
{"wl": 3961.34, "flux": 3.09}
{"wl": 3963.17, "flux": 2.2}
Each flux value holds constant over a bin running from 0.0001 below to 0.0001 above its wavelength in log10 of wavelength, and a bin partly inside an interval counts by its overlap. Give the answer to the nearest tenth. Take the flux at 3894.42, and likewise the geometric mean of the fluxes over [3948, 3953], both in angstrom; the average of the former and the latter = 3.1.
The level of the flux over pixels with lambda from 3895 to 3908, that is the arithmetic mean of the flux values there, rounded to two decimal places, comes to 2.86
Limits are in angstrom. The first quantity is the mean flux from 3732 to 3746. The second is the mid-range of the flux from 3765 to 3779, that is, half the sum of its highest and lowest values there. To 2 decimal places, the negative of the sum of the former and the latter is -5.04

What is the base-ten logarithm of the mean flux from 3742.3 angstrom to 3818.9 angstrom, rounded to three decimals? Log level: 0.460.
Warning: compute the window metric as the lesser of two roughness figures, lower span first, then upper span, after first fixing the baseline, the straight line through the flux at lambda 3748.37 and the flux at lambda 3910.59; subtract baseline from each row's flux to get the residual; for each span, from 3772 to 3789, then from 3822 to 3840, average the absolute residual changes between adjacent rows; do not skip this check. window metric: 0.23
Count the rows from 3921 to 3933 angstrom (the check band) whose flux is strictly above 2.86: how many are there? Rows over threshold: 0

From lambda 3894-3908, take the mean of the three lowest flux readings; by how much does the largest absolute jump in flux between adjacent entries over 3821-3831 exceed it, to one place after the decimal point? -2.0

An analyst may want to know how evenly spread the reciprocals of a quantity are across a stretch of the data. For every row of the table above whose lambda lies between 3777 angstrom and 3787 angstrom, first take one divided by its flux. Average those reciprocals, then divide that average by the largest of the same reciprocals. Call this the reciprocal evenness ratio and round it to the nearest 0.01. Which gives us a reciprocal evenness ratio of 0.93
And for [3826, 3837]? 0.88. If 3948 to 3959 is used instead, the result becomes 0.95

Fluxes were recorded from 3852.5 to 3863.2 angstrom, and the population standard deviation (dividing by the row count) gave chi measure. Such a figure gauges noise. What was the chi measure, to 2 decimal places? 0.46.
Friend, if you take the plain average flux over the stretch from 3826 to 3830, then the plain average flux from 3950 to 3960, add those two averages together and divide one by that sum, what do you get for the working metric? 0.20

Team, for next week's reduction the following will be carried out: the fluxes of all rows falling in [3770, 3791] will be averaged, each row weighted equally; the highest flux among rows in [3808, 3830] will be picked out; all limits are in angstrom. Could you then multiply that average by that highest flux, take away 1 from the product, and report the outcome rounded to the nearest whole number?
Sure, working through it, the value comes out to 11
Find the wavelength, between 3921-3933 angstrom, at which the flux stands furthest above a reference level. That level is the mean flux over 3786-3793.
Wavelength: 3921.41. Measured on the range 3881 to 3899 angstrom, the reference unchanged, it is 3894.42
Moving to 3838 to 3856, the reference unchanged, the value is 3849.84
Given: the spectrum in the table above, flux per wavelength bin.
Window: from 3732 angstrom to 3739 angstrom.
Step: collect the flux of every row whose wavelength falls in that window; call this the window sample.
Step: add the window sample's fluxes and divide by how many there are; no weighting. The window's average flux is 1.90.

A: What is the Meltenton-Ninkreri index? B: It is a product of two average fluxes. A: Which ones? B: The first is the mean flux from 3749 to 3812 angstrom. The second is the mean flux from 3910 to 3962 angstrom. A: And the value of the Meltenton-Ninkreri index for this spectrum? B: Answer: 7.2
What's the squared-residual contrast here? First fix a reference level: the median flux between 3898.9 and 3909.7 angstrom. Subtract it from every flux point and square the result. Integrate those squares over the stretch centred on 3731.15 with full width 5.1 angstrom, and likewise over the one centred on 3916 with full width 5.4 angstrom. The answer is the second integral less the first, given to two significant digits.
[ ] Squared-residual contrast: 1.6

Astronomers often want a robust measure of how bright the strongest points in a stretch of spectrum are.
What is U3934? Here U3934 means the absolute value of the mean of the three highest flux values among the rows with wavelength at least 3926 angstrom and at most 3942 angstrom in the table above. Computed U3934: 2.2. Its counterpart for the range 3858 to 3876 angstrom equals 3.2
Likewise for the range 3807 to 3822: 3.5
